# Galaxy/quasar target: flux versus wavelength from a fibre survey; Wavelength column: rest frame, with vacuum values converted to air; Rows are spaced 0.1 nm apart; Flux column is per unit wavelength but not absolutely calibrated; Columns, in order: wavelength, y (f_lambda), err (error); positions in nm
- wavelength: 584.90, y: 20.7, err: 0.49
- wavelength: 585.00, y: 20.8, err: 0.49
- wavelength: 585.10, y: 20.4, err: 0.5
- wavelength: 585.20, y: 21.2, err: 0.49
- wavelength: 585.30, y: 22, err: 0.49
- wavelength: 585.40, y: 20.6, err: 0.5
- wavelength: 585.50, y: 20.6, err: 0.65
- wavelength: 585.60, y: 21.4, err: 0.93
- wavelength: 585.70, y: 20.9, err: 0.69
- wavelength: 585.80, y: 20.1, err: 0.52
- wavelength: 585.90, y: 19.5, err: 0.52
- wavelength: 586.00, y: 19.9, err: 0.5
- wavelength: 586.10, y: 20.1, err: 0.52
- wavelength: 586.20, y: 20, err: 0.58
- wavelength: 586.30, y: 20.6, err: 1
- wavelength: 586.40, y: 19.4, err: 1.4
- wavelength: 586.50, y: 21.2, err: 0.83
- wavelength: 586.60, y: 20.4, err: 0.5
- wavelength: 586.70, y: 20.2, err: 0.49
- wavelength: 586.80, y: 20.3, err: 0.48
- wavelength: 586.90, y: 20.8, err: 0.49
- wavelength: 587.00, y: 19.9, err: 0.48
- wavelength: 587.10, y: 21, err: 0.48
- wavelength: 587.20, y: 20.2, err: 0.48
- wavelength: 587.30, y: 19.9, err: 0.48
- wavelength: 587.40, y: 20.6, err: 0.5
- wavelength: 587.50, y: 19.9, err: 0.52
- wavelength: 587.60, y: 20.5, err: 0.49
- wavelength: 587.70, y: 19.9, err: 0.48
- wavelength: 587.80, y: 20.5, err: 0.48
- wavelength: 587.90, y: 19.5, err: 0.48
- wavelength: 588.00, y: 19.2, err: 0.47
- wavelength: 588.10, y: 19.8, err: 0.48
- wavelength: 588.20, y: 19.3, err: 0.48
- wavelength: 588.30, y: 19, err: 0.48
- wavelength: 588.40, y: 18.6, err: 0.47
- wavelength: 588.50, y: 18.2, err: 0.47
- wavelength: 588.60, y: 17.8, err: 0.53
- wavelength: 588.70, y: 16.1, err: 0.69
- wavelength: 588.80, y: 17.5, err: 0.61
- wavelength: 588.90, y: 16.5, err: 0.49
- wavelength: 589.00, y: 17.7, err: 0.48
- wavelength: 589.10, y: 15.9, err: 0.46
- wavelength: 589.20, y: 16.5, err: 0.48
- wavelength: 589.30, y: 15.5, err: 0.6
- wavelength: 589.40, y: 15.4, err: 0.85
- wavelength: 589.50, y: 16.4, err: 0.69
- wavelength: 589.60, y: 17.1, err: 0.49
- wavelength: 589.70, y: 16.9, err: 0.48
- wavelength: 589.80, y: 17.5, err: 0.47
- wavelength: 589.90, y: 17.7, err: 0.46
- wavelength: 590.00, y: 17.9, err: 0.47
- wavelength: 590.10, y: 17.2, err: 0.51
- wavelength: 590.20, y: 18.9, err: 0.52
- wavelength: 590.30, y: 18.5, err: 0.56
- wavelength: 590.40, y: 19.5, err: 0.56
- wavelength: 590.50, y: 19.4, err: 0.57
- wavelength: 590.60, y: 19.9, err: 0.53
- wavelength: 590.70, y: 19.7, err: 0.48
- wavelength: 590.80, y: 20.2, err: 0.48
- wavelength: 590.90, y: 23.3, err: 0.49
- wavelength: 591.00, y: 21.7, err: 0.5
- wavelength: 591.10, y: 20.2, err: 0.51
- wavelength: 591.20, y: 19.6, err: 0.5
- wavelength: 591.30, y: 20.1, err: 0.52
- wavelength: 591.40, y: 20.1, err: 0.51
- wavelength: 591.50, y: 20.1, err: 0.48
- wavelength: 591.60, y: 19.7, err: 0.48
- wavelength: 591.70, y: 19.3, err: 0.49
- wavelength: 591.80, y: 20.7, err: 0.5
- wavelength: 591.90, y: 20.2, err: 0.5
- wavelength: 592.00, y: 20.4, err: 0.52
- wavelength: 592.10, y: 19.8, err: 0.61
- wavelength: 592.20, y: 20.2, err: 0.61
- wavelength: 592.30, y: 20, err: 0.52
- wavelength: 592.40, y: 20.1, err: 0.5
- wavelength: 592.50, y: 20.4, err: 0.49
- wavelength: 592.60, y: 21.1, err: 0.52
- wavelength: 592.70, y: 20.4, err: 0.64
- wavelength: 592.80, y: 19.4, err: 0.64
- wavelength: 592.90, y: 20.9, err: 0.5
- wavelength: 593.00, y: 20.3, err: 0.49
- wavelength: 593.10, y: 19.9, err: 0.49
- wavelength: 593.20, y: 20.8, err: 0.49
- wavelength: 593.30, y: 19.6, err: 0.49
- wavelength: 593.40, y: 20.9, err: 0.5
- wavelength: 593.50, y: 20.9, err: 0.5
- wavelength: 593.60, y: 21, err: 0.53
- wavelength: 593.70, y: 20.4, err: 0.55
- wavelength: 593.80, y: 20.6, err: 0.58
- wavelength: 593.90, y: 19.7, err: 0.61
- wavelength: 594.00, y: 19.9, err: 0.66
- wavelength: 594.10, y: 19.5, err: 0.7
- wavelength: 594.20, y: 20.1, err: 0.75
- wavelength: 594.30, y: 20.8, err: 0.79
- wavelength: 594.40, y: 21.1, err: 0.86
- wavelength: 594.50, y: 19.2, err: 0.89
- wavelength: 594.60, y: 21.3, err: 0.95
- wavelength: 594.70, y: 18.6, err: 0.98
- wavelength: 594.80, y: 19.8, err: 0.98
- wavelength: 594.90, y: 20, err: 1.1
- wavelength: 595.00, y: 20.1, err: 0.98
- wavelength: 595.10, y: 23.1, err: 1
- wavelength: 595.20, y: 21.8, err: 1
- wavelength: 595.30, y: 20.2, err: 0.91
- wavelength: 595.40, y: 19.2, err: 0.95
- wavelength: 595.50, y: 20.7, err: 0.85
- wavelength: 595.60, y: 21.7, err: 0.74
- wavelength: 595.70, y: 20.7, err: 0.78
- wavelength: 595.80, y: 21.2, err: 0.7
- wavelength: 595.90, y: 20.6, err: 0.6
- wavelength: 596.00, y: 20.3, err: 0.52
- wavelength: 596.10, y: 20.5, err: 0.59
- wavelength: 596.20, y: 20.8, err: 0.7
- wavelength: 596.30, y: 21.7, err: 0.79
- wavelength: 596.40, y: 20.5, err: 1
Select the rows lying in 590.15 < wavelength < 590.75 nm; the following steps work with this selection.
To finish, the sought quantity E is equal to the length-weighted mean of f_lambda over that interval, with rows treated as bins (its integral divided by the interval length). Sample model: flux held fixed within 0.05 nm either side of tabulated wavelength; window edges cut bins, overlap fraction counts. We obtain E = 19.3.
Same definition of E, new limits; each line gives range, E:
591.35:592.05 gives 20.1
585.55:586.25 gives 20.3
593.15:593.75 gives 20.6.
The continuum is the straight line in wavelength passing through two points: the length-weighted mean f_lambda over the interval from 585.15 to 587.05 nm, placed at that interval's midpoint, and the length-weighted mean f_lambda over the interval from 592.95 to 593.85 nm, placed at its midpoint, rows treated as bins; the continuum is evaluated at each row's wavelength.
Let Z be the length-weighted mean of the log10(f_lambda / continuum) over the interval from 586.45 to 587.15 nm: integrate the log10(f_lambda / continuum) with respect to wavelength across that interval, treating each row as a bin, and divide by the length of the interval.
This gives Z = 0.001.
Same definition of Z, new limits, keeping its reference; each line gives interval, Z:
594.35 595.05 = -0.011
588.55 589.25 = -0.085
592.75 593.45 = -0.005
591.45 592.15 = -0.010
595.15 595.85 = 0.006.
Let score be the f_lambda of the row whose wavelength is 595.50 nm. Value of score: 20.7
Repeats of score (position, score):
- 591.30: 20.1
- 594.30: 20.8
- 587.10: 21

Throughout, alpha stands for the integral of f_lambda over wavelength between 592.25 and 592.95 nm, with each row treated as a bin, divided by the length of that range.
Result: 20.3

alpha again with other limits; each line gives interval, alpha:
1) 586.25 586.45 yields 20.0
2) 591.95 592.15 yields 20.1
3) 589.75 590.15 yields 17.6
